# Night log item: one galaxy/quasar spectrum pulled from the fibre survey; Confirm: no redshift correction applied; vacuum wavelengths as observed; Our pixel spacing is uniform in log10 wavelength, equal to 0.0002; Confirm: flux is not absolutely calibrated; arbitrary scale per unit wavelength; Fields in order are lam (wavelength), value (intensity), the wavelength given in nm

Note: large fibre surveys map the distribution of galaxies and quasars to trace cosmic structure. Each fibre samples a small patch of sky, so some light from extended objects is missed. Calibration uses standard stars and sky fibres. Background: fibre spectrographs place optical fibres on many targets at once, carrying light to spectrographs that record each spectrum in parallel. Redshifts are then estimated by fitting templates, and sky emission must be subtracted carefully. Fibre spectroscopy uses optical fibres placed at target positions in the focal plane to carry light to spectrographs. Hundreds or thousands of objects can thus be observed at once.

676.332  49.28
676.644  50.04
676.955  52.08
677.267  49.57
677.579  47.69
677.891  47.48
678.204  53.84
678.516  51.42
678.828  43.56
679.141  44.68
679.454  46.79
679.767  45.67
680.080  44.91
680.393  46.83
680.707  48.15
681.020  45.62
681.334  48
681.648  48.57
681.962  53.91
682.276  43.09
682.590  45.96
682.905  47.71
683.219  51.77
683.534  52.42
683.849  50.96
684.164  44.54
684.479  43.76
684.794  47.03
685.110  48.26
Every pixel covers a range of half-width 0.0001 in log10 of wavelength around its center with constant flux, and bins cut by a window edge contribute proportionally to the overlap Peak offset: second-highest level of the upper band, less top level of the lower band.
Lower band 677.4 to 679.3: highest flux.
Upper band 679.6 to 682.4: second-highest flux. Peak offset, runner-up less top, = -5.3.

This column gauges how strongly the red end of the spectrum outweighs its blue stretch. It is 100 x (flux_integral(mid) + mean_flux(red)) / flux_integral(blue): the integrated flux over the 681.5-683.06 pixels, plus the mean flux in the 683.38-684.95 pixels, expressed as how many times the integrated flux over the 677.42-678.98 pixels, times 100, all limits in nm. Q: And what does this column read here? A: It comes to 161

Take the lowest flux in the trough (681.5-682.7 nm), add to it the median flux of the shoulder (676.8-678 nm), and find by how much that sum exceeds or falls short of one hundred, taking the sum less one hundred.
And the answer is -8.3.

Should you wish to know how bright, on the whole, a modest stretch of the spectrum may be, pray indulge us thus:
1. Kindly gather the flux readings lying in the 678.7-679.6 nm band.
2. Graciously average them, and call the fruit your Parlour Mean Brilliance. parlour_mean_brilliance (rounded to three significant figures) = 45.0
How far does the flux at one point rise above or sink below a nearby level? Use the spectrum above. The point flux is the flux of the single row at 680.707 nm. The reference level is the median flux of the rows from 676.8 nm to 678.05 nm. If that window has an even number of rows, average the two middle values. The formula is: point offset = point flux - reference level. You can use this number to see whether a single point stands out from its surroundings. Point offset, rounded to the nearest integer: 0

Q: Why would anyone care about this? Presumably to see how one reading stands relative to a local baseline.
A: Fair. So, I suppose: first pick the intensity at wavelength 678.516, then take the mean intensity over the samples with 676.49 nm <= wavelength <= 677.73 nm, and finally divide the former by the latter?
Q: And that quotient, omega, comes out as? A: 1.03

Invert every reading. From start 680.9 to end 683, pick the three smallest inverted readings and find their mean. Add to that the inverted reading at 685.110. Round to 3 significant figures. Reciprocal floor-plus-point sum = 0.0407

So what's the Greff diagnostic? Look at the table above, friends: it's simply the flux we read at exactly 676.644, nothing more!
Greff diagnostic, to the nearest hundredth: 50.04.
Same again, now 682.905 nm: 47.71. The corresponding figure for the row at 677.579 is 47.69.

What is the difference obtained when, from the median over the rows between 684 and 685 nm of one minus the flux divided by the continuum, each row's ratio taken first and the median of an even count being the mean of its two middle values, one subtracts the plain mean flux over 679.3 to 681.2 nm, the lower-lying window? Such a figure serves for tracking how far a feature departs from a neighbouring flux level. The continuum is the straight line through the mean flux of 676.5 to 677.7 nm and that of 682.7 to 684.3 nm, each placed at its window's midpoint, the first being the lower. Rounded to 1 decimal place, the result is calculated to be -46.2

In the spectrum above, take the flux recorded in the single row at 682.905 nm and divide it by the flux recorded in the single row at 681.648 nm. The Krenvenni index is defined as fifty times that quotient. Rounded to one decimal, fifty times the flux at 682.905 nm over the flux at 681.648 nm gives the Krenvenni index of 49.1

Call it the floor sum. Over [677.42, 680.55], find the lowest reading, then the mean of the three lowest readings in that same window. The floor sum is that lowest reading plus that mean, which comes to 87.9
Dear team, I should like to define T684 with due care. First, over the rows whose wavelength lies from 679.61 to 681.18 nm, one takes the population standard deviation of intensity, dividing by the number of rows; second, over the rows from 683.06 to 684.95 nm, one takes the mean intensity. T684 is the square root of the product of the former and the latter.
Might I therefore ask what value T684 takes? 7.4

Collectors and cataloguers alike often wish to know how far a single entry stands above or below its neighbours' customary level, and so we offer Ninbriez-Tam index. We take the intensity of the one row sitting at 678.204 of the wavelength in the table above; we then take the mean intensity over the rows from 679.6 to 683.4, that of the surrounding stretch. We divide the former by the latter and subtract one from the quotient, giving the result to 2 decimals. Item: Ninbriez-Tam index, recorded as 0.13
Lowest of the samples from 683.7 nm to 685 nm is 43.76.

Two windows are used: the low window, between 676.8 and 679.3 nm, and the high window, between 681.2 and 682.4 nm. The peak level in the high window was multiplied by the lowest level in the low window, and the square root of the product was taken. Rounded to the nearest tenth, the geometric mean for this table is 48.5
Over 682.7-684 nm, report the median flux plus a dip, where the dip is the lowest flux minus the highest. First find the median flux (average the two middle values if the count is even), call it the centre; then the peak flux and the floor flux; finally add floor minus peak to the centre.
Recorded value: 47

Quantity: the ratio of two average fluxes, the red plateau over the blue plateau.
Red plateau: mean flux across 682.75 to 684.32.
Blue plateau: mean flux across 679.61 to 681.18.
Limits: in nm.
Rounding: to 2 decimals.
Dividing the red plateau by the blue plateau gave 1.07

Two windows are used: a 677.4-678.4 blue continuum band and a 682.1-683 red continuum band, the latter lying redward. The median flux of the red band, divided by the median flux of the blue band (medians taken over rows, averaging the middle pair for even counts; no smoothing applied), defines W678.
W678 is 0.96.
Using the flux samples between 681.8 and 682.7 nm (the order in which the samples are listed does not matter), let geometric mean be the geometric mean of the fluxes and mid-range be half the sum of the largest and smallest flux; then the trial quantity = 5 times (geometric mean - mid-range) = -5.3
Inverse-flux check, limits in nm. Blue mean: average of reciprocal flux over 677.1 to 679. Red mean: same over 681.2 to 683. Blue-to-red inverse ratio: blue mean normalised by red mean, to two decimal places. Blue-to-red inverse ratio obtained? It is 0.98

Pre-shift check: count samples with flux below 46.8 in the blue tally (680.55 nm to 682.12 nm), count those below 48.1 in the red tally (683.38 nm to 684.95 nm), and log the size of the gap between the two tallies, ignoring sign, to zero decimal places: 2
